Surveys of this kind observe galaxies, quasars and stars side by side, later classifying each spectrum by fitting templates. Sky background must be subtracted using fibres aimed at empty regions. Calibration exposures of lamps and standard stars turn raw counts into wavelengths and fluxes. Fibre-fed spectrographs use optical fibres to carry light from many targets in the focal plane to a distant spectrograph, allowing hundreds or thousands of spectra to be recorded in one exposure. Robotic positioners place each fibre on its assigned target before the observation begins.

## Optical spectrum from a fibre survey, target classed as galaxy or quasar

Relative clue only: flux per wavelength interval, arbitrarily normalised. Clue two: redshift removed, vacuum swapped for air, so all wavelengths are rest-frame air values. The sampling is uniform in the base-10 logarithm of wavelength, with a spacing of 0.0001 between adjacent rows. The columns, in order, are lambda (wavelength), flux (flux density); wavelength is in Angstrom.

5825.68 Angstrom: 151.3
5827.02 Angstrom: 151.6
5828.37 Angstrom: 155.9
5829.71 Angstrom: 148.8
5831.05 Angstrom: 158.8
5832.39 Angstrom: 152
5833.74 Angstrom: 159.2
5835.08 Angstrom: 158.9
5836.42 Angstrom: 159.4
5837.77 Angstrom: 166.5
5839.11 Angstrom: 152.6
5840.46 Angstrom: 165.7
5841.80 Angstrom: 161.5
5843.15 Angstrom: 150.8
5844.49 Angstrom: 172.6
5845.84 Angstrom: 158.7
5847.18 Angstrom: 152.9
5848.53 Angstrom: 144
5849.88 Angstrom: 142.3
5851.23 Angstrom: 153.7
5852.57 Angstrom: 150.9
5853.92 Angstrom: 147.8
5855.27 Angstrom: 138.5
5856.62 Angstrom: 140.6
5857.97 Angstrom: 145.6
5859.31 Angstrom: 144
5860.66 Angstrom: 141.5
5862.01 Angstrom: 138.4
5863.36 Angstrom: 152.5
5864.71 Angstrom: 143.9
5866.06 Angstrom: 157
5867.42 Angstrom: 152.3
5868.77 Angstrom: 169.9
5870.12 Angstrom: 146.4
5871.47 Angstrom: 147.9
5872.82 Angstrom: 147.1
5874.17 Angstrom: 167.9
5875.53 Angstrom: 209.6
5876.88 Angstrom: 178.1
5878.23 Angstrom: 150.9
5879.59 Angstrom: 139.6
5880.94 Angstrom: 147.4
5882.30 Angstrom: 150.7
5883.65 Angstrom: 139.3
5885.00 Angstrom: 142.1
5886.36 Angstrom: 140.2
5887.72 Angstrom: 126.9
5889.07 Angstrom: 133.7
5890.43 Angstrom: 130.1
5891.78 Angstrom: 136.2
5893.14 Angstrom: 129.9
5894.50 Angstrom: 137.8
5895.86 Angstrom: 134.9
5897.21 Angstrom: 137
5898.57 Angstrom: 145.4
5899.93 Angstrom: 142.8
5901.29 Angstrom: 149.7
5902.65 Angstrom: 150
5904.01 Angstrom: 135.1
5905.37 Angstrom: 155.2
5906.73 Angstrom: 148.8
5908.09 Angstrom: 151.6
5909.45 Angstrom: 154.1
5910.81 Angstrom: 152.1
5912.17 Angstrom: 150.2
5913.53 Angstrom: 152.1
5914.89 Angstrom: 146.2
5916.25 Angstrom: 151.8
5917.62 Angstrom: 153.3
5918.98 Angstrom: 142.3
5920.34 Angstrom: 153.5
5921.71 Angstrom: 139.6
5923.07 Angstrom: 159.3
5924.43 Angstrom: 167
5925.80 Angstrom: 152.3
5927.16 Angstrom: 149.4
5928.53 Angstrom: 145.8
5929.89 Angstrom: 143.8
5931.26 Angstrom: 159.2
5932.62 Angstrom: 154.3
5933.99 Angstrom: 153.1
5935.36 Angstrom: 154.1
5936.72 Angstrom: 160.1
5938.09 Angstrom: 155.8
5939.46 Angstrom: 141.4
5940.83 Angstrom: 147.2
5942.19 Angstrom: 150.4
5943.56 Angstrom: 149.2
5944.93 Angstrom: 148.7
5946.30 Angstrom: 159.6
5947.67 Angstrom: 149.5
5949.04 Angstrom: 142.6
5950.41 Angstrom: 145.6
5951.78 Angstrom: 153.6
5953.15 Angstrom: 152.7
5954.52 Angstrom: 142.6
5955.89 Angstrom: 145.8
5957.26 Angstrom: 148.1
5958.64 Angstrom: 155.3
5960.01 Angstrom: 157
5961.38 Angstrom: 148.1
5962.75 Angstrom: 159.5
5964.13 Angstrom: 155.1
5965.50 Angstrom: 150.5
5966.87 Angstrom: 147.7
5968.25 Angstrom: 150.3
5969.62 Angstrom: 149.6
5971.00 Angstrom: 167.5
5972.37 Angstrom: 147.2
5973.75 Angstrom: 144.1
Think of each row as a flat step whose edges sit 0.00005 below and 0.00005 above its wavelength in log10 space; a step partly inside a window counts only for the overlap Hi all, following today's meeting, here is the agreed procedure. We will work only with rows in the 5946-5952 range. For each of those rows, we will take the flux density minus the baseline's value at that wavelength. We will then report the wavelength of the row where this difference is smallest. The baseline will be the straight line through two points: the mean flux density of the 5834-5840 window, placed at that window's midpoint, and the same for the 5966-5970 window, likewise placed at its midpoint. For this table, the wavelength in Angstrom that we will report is 5949.04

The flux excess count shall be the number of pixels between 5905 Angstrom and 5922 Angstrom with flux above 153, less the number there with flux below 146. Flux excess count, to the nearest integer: 2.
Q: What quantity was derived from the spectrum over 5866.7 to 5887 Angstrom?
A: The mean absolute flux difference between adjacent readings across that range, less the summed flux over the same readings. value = -2315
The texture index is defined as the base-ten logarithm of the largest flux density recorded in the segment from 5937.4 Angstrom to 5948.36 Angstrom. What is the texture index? 2.20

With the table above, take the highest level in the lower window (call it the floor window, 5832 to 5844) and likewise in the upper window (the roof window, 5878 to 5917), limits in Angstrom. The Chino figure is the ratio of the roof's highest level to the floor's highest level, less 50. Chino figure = -49.07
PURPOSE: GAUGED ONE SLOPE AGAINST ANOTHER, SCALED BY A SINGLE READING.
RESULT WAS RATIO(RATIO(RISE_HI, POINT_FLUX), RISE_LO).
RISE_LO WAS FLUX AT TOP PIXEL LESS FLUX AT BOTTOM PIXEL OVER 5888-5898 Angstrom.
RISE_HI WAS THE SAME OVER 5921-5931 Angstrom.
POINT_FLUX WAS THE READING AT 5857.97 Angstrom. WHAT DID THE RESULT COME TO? 0.009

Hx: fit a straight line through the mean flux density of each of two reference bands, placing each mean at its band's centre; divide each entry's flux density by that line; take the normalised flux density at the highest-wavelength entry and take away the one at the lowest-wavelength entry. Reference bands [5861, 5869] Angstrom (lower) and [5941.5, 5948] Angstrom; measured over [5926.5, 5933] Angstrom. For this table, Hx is 0.03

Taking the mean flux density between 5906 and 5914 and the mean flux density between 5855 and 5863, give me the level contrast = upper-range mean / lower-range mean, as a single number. 1.07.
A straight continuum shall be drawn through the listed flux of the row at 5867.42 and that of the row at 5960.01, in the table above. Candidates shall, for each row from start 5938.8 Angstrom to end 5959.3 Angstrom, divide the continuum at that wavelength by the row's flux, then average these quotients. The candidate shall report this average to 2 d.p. 1.05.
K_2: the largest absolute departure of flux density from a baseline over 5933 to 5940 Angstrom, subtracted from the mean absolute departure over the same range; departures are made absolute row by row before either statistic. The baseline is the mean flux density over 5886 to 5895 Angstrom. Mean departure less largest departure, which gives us -7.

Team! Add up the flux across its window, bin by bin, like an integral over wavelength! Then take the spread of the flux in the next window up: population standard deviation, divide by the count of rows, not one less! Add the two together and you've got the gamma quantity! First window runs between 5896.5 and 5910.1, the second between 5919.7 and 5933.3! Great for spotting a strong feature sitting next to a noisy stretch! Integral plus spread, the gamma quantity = 2006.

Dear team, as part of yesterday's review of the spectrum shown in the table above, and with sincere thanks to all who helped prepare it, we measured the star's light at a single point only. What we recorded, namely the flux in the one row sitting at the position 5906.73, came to 148.8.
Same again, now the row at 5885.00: 142.1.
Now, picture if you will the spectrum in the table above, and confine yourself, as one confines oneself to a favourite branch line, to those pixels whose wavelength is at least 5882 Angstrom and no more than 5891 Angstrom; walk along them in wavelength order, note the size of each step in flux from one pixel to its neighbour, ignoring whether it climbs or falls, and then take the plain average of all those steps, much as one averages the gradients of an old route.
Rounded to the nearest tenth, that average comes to 6.6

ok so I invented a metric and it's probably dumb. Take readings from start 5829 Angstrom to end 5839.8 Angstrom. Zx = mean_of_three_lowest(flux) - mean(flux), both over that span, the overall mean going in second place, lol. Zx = -5.9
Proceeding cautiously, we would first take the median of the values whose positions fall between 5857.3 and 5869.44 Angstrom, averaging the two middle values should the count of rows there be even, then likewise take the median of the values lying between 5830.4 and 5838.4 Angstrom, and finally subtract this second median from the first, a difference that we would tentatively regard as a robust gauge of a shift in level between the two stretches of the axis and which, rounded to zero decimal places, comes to -13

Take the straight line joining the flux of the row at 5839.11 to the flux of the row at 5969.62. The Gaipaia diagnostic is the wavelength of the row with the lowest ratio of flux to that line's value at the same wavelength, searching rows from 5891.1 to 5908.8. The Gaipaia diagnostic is 5893.14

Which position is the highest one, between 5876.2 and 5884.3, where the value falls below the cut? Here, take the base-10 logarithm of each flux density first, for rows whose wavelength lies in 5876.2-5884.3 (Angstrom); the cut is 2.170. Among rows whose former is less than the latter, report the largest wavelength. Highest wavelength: 5883.65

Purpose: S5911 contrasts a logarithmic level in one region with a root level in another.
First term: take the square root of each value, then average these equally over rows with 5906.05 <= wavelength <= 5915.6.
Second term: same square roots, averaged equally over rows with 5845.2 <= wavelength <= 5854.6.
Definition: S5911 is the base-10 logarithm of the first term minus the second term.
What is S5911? -11.16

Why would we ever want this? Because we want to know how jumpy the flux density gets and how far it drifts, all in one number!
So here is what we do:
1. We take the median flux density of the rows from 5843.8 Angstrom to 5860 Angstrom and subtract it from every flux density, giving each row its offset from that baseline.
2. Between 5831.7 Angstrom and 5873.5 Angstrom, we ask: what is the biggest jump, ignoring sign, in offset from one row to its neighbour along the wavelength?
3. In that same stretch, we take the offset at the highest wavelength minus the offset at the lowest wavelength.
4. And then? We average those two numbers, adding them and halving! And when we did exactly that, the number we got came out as 9.3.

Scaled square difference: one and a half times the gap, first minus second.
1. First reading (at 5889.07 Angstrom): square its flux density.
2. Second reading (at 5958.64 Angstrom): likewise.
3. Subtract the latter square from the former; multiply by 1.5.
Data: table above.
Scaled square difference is -9364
